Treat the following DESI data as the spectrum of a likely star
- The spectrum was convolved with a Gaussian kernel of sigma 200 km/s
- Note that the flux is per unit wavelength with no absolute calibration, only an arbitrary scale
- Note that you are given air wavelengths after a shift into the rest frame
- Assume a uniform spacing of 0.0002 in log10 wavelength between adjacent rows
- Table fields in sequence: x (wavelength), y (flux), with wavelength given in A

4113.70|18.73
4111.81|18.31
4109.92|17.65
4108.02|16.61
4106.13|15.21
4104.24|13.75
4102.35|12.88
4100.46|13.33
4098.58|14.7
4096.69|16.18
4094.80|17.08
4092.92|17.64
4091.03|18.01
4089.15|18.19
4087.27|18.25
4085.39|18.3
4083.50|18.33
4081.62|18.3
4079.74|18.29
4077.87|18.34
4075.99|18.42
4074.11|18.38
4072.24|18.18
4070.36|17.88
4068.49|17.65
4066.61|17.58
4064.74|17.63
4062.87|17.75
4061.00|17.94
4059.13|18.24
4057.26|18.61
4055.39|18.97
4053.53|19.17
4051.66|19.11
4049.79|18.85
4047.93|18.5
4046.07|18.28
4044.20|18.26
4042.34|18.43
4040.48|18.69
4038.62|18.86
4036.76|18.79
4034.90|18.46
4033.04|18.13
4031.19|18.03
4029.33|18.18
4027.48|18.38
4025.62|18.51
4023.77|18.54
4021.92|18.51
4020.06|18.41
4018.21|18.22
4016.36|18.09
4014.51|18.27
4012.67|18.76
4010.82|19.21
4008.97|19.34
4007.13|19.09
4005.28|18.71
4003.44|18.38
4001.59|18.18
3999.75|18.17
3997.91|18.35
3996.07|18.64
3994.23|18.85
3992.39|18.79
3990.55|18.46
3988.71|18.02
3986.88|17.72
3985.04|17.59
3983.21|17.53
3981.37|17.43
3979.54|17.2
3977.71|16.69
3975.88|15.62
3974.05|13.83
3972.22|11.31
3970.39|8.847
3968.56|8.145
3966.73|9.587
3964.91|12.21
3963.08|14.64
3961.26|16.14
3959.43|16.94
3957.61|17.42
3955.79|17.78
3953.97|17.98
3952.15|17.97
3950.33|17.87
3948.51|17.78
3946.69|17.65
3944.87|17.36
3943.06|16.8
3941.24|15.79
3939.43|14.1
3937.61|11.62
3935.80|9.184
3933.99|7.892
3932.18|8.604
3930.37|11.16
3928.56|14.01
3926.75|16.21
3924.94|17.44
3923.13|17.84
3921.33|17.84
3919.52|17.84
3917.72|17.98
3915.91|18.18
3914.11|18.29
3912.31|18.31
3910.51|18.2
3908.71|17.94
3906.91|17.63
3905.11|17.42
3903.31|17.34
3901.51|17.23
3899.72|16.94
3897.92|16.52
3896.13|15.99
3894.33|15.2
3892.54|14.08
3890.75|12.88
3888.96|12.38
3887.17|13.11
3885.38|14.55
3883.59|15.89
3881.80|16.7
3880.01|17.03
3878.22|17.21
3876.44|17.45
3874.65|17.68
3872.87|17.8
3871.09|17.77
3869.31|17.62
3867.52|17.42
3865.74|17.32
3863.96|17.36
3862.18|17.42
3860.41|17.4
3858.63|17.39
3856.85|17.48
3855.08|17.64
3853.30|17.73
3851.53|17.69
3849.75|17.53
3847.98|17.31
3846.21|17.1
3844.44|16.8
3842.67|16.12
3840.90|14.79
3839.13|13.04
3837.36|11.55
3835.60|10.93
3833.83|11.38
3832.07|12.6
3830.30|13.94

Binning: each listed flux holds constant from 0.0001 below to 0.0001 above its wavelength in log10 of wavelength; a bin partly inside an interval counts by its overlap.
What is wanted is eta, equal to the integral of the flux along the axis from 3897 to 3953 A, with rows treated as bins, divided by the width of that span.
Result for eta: 16.0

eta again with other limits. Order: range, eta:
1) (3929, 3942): 11.2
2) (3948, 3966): 16.6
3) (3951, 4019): 16.7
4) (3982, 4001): 18.2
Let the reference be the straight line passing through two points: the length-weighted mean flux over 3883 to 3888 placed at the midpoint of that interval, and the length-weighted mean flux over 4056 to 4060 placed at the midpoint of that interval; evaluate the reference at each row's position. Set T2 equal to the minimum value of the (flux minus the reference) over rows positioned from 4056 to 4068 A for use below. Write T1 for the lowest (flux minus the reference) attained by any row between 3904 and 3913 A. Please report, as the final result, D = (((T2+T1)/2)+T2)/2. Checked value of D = -0.2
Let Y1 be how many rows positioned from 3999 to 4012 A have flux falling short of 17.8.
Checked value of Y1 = 0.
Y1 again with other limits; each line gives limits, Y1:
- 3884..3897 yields 7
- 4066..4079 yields 2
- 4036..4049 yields 0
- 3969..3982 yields 7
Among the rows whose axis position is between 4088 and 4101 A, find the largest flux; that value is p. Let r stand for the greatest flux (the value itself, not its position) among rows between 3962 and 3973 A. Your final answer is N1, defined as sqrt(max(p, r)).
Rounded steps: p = 18.19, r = 14.64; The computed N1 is 4.26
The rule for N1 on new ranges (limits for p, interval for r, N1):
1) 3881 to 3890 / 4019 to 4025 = 4.31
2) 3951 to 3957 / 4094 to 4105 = 4.24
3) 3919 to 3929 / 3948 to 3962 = 4.24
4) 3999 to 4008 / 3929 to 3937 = 4.37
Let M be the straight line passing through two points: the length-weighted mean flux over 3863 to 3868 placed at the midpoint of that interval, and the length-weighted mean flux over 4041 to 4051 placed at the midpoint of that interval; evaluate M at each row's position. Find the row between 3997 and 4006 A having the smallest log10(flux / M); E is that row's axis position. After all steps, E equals 4001.59 A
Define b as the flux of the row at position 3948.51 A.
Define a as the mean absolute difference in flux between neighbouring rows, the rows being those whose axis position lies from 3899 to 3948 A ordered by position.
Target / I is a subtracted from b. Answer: 17.0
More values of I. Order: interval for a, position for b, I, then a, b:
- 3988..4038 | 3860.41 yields 17.2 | 0.22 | 17.4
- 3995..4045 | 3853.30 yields 17.5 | 0.20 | 17.73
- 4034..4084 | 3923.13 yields 17.7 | 0.17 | 17.84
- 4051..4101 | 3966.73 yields 9.3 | 0.29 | 9.587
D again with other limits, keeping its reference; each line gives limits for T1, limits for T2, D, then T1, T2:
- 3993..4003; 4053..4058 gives 0.4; 1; 0.2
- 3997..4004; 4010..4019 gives 0.7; 1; 0.6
